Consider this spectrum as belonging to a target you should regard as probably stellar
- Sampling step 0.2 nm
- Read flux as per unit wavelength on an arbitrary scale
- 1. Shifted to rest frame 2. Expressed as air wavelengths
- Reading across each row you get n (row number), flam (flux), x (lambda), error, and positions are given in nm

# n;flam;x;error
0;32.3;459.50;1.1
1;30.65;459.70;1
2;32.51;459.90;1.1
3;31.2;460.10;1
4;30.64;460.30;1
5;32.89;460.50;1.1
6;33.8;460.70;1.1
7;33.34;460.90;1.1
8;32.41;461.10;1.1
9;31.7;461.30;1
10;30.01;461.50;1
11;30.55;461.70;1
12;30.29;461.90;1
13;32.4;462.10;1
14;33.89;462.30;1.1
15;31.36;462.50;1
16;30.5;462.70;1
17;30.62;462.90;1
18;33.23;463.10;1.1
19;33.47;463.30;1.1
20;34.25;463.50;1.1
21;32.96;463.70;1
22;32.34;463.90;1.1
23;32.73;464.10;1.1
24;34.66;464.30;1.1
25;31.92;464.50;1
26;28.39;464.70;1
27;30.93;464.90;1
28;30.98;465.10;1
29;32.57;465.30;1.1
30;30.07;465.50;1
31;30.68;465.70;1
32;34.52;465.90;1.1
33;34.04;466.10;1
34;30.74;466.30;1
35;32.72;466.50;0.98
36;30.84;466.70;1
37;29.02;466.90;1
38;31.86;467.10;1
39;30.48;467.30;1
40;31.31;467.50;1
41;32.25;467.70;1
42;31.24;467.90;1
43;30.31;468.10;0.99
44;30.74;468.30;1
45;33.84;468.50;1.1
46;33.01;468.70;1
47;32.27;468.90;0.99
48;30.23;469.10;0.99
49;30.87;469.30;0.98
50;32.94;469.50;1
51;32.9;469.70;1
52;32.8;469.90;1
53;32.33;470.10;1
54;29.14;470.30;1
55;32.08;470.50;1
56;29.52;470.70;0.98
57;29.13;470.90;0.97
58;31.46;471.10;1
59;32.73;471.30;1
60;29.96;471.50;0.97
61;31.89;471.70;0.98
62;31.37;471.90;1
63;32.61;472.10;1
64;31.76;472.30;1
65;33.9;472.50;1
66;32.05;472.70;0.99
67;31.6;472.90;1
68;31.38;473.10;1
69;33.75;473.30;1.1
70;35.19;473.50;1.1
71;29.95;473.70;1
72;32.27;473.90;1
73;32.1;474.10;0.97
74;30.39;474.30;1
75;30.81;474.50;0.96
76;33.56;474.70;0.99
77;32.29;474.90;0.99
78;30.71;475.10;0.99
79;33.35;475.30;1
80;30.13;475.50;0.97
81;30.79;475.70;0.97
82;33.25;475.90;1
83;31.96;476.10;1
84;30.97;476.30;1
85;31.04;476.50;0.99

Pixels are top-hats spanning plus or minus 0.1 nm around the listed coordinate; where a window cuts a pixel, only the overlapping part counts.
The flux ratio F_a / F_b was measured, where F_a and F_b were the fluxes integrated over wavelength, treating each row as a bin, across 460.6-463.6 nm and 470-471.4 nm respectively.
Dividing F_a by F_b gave 2.2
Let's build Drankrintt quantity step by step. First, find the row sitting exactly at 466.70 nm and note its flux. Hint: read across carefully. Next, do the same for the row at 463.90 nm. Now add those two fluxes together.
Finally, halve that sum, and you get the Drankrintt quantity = 31.6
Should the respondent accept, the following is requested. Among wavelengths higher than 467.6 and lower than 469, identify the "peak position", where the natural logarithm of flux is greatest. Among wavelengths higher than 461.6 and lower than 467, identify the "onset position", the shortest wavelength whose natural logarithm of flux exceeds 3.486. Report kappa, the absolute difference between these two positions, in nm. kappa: 6.20 nm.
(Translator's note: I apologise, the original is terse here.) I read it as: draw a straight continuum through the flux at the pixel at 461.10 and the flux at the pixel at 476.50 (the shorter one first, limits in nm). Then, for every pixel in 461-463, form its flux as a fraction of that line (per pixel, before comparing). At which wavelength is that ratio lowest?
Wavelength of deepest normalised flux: 461.50 nm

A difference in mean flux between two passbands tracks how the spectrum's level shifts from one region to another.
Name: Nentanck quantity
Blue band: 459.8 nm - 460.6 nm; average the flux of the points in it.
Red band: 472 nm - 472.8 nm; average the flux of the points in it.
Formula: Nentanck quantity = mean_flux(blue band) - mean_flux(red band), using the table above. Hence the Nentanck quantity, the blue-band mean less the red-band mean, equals -0.8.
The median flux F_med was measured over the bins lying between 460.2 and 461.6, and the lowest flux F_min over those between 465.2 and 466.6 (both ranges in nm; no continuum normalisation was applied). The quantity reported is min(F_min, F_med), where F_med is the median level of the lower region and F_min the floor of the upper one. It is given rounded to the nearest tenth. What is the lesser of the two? 30.1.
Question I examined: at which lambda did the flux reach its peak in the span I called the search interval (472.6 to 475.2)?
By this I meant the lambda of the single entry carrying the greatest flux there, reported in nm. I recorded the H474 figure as 473.50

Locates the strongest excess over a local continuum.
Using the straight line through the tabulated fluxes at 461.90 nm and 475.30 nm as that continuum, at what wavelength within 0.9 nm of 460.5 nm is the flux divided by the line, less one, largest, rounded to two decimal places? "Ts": 460.70 nm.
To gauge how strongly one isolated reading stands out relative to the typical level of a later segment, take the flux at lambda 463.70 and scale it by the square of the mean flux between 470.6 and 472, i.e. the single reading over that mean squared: 0.035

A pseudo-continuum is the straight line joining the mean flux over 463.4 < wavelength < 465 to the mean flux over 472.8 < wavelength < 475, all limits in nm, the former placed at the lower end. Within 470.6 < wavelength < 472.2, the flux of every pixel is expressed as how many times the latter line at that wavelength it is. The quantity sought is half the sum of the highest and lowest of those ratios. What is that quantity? 0.96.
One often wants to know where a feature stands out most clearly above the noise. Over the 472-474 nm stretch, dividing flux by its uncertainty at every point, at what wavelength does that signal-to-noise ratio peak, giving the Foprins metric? 472.50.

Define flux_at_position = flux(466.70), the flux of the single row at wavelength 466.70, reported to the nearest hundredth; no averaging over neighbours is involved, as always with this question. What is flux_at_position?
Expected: 30.84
